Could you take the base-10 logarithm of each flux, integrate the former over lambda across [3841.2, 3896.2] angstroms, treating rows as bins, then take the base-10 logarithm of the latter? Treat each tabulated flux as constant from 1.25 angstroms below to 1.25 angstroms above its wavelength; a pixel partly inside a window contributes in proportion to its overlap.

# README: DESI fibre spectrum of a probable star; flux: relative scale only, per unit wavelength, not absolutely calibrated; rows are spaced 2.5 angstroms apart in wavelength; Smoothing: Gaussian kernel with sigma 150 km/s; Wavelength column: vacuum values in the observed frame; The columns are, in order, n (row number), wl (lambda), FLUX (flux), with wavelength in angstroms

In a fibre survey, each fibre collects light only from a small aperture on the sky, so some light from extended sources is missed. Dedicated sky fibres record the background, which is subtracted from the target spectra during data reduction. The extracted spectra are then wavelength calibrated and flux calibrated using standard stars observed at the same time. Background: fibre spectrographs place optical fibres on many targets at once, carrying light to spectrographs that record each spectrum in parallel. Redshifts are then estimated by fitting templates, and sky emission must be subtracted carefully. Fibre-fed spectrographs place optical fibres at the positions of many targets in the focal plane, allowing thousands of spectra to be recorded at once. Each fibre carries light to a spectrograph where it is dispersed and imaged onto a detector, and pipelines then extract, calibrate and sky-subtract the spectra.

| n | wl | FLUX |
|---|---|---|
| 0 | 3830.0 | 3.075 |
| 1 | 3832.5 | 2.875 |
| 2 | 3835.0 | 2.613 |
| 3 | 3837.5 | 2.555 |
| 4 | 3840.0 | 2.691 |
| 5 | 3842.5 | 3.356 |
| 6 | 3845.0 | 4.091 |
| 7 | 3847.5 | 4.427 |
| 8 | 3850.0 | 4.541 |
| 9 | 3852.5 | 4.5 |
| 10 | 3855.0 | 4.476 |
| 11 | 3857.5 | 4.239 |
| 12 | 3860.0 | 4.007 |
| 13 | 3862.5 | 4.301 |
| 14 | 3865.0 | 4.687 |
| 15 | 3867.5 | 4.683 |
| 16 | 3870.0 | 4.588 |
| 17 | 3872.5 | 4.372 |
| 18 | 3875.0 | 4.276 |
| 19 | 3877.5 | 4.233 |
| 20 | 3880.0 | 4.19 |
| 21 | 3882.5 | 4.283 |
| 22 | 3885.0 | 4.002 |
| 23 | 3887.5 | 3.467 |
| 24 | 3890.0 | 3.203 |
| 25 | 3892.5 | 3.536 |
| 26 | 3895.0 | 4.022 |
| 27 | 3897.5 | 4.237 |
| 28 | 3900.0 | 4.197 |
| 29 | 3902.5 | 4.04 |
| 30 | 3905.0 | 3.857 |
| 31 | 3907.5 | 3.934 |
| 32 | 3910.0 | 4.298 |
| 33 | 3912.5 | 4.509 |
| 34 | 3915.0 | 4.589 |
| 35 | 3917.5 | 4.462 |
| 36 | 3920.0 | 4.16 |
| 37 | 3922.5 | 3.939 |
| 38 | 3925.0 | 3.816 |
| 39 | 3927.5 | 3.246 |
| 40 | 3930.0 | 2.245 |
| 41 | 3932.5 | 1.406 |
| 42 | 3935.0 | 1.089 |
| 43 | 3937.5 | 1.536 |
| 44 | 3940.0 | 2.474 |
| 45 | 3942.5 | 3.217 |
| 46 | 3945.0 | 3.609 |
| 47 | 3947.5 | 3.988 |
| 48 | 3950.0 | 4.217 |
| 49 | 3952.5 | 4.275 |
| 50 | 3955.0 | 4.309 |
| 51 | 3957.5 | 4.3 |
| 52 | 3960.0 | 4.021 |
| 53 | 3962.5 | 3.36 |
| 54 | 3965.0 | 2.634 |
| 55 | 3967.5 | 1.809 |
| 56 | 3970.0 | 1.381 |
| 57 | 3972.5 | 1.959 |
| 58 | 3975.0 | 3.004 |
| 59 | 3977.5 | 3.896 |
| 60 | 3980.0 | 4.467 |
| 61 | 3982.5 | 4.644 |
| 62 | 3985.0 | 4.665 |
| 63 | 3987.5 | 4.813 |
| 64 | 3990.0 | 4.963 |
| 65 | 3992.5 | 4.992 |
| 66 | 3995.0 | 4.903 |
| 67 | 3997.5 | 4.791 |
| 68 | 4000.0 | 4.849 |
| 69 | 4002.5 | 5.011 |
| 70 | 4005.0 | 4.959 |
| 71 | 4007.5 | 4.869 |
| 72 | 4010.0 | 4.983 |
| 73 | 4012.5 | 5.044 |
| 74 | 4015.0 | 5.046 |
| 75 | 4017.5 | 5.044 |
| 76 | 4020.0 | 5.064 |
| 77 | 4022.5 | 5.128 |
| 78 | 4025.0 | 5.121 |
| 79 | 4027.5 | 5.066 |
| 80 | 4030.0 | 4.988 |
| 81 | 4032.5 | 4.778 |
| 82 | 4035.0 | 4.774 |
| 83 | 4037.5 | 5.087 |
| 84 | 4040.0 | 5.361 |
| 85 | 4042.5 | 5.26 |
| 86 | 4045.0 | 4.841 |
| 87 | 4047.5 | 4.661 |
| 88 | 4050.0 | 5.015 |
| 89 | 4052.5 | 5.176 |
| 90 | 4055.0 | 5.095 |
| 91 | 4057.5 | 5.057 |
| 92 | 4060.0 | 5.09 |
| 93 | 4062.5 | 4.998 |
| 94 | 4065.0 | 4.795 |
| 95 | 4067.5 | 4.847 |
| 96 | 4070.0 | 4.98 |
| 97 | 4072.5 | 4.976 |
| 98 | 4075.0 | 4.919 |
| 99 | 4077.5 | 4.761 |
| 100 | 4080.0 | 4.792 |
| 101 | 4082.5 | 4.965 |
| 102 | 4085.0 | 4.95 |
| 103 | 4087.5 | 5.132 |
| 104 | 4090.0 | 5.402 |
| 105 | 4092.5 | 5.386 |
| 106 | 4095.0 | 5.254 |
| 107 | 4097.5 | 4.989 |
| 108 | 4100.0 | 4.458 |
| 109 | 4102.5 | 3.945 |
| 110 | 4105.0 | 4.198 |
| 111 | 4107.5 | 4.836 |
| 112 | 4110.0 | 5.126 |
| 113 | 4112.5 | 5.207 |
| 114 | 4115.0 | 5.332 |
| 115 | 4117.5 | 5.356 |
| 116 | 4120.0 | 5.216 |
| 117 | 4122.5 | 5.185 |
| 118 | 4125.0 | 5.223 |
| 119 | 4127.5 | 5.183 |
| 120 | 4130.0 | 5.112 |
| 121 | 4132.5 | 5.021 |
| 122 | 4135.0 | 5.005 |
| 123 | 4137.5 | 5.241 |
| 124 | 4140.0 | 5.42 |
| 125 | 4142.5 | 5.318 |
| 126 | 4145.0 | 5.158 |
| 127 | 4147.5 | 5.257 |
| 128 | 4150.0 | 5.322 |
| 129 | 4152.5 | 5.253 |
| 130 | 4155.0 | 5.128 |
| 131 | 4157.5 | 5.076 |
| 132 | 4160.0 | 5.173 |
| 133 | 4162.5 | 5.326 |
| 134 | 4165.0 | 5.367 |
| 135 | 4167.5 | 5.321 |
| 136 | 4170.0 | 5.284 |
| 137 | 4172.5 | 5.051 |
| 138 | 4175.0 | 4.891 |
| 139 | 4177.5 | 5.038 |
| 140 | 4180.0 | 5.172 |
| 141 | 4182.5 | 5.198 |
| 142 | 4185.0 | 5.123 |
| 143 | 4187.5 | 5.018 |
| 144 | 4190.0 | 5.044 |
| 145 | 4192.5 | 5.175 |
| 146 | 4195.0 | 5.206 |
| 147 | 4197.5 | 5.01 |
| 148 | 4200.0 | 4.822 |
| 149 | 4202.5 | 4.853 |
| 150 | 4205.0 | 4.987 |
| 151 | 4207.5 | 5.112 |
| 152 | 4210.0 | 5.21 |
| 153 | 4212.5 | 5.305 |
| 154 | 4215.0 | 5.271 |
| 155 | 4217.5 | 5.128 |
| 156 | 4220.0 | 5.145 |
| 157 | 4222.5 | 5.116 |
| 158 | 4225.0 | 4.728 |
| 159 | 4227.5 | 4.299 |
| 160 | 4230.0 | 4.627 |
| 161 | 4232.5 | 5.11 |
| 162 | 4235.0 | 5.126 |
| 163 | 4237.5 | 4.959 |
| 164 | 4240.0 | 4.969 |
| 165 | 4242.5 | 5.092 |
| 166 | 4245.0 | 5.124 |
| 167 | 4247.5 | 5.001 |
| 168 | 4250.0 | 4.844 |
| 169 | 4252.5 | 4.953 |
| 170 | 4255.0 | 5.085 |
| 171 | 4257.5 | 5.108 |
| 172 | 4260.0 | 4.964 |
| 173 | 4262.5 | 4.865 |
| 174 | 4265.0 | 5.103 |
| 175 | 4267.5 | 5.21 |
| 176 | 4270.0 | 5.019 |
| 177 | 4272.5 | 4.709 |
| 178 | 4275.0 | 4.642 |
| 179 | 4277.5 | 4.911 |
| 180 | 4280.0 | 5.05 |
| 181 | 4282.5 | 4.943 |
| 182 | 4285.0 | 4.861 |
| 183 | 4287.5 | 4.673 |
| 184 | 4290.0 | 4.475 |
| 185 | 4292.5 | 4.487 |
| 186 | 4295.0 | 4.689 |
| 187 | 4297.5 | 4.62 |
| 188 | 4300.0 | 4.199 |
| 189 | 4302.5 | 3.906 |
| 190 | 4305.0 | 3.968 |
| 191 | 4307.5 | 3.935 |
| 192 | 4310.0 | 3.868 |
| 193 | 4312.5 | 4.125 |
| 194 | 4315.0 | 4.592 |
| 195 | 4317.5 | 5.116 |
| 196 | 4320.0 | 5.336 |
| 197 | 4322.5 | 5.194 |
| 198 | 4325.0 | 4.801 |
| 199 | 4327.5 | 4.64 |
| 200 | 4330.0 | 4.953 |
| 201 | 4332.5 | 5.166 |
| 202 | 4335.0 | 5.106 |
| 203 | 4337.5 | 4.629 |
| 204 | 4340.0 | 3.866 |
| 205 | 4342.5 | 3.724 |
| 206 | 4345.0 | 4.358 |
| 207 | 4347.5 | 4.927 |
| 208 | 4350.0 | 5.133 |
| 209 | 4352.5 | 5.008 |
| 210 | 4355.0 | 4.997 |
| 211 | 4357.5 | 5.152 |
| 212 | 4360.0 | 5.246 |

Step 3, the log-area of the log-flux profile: 1.53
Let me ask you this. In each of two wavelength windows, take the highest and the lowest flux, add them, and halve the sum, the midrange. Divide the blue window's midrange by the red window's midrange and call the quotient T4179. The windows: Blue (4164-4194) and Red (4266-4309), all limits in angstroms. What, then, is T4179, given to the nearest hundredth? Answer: 1.13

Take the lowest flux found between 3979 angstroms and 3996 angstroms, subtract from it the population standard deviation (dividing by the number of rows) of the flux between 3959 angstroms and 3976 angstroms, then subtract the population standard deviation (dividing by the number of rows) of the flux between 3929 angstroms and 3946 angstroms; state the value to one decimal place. 2.7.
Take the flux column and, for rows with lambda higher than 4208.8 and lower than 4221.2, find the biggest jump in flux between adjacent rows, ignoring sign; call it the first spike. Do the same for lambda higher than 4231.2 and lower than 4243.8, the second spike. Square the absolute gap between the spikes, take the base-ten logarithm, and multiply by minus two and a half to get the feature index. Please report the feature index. 8.10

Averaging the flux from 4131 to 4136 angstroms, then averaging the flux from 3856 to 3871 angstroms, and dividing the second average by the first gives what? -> 0.88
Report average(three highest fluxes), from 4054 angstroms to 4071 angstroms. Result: 5.1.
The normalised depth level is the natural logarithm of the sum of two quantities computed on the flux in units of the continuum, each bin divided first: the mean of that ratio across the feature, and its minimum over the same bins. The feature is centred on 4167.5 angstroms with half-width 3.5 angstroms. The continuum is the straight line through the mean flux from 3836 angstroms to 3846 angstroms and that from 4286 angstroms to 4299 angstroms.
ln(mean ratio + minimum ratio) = 0.93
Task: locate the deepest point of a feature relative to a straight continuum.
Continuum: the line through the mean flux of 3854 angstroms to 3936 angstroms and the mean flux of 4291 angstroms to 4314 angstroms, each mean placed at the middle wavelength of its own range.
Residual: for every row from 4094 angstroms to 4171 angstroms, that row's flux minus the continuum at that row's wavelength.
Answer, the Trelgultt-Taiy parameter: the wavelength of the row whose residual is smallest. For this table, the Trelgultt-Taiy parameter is 4102.5 angstroms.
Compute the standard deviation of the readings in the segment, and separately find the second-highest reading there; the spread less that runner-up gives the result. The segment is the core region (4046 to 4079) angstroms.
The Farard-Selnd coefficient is -4.95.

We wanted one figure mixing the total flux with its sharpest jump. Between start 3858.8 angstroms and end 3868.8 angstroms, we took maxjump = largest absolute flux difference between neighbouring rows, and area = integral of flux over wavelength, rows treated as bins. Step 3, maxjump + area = 45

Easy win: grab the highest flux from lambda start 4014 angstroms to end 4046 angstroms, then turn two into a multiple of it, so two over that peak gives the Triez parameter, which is 0.373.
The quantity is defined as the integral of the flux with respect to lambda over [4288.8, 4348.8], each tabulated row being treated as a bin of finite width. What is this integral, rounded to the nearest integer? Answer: 272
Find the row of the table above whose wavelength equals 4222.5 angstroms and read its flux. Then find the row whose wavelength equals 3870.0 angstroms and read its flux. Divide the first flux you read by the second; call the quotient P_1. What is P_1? 1.12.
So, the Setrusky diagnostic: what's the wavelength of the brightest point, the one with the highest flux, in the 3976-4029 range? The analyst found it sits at 4022.5 angstroms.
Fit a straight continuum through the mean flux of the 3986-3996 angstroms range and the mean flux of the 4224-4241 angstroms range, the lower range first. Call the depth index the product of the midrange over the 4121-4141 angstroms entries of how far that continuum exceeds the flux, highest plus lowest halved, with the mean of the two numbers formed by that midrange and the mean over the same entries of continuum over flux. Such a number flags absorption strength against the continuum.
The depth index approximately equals -0.10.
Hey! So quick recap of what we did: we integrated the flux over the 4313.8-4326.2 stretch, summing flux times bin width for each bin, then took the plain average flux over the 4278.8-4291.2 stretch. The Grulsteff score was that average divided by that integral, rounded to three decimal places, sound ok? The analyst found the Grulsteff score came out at 0.077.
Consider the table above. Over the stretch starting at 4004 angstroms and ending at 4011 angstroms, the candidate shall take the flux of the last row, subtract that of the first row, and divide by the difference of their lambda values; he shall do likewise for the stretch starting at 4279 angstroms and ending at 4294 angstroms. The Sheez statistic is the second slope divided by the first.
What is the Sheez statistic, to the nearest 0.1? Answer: -9.4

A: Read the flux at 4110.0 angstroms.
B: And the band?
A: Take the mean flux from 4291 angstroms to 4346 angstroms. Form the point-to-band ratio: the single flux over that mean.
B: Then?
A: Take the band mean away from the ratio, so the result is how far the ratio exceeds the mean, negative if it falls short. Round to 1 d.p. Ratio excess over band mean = -3.4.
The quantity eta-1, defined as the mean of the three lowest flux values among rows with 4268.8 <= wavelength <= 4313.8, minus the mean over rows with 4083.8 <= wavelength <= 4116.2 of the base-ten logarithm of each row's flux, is 3.21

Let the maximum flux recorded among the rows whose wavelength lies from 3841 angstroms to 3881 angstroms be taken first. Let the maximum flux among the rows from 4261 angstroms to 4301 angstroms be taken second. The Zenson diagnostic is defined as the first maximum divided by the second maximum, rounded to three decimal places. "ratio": 0.900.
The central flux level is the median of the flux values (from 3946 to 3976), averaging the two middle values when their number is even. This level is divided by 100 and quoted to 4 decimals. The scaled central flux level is 0.0367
